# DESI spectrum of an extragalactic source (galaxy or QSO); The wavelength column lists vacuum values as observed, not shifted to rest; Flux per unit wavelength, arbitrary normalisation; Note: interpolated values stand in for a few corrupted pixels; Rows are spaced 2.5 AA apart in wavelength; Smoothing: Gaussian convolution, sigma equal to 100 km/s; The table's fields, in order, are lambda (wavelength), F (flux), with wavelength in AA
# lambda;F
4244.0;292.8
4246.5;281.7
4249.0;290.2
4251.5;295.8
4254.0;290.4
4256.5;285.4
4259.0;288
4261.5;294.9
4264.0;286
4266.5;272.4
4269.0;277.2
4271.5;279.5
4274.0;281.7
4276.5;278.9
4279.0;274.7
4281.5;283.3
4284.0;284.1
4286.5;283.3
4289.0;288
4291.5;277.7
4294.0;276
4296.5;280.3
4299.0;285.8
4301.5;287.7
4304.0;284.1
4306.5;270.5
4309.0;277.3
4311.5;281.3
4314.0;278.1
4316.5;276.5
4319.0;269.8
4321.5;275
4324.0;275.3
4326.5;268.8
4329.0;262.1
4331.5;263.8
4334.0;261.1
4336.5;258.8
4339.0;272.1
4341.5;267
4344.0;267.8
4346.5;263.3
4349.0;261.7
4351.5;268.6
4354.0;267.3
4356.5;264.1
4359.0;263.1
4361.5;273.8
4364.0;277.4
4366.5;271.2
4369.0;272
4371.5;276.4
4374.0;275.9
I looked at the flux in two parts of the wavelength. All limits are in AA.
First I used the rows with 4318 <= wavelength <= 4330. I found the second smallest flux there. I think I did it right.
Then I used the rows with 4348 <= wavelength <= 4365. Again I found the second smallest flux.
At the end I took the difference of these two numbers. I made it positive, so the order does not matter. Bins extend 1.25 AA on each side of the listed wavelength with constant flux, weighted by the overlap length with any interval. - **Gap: 5.7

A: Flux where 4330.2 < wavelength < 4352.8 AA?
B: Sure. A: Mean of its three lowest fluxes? 260.5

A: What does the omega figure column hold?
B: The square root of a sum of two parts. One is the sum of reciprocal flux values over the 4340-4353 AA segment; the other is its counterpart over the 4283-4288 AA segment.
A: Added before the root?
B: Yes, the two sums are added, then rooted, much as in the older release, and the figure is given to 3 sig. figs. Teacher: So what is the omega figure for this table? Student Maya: 0.161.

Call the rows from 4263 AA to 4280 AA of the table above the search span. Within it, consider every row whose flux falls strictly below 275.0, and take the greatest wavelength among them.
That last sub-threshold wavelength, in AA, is 4279.0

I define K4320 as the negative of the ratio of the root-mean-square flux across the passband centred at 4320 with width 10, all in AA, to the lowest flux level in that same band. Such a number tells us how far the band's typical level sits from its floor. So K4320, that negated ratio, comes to -1.02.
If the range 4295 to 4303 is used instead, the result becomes -1.02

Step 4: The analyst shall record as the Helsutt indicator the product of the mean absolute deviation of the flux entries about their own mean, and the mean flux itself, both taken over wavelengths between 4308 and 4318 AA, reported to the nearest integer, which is 417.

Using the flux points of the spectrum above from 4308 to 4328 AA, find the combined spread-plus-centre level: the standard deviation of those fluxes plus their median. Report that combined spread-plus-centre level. 280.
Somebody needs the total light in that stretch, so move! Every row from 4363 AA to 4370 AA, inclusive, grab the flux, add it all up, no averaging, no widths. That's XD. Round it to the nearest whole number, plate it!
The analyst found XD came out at 821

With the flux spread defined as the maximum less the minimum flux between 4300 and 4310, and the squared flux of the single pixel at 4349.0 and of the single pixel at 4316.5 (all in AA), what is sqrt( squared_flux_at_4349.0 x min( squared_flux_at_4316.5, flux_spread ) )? 1085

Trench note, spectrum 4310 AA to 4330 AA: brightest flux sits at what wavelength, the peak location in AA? 4311.5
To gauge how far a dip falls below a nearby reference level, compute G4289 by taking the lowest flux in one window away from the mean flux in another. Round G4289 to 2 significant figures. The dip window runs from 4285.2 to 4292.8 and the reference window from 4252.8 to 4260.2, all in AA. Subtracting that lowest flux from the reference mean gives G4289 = 10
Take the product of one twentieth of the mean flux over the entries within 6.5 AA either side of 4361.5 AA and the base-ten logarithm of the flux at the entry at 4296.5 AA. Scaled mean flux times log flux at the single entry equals 33.0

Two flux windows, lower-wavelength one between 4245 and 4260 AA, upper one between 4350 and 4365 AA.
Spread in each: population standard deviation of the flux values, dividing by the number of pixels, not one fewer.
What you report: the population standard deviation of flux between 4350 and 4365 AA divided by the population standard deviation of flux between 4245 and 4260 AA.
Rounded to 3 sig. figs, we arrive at 1.16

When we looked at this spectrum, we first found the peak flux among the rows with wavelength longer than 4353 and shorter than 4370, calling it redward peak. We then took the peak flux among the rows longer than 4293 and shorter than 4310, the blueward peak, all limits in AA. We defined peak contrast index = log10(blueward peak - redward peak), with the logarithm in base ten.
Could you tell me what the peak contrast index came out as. 1.01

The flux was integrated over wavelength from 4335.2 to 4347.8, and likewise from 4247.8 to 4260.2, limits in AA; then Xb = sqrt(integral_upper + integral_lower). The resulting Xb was 83.3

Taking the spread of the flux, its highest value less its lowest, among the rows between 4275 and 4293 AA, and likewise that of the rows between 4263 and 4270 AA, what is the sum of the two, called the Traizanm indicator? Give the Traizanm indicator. 27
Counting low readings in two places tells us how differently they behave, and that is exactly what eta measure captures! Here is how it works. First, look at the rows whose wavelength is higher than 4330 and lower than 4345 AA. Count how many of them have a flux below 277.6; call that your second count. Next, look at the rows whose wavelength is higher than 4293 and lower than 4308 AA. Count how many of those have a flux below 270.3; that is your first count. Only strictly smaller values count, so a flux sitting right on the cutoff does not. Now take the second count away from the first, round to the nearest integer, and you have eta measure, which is -6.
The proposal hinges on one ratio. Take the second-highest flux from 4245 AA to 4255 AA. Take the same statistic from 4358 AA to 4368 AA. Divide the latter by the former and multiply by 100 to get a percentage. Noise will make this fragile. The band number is 94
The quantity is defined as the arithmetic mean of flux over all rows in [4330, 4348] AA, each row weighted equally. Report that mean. 265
